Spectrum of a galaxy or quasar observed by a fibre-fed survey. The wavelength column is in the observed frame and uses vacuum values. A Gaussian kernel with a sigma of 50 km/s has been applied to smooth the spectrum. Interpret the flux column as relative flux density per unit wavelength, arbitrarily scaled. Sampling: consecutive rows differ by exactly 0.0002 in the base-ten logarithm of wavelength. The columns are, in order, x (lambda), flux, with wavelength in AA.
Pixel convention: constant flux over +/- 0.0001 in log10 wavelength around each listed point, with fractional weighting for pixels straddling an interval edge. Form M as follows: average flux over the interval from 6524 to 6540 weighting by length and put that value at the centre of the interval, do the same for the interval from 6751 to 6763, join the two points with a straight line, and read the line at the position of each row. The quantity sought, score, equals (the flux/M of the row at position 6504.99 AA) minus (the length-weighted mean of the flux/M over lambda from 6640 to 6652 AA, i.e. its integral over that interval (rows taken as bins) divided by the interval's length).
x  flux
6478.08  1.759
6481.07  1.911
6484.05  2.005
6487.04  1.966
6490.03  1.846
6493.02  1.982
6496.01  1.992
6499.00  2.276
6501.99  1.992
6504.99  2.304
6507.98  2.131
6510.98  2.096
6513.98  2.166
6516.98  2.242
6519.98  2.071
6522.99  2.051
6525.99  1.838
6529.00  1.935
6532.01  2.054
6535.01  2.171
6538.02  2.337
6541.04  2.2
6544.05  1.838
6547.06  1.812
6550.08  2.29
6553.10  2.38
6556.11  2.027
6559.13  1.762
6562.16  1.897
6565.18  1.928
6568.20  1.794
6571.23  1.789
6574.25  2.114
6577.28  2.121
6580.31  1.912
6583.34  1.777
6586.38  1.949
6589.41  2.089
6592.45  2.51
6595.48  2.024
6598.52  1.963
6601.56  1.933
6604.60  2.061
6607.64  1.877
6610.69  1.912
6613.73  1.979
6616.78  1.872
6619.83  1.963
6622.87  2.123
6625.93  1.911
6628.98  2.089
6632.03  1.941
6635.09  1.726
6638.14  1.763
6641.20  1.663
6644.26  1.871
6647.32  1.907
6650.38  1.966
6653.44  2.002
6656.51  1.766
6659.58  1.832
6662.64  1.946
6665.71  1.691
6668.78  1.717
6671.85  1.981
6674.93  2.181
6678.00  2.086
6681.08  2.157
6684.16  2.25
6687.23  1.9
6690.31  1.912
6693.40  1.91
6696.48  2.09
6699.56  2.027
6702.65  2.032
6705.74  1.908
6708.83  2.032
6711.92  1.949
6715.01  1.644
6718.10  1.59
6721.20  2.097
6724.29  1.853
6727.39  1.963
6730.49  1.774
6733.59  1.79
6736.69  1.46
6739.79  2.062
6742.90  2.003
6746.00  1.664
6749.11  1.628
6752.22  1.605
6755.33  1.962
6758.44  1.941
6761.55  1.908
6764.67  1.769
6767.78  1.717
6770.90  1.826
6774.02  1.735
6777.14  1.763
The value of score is 0.153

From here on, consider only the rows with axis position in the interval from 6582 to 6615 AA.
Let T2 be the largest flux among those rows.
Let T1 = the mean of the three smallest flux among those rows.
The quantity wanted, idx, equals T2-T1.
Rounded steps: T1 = 1.86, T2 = 2.51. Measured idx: 0.65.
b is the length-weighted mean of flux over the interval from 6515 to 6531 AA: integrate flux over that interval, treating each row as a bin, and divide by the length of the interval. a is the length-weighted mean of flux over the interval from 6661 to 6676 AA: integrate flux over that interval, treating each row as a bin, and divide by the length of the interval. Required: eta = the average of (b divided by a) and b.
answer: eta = 1.552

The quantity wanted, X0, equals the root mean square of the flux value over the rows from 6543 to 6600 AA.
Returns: 2.01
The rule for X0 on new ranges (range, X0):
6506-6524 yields 2.13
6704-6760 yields 1.84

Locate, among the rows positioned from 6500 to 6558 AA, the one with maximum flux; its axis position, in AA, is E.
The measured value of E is 6553.10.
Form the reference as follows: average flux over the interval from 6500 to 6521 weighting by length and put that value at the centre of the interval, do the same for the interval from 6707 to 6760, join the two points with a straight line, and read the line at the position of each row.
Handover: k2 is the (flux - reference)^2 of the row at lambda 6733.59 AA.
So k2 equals 0.00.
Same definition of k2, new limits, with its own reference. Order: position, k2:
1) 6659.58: 0.01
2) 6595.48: 0.00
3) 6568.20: 0.07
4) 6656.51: 0.03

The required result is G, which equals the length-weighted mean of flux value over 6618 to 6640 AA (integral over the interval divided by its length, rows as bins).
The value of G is 1.93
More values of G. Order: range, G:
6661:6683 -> 1.97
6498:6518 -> 2.17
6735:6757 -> 1.77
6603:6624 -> 1.97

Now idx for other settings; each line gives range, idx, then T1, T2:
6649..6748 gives 0.69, 1.56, 2.25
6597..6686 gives 0.56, 1.69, 2.25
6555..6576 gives 0.33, 1.78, 2.114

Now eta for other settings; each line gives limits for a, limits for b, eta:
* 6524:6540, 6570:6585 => 1.442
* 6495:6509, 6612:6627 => 1.444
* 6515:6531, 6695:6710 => 1.505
